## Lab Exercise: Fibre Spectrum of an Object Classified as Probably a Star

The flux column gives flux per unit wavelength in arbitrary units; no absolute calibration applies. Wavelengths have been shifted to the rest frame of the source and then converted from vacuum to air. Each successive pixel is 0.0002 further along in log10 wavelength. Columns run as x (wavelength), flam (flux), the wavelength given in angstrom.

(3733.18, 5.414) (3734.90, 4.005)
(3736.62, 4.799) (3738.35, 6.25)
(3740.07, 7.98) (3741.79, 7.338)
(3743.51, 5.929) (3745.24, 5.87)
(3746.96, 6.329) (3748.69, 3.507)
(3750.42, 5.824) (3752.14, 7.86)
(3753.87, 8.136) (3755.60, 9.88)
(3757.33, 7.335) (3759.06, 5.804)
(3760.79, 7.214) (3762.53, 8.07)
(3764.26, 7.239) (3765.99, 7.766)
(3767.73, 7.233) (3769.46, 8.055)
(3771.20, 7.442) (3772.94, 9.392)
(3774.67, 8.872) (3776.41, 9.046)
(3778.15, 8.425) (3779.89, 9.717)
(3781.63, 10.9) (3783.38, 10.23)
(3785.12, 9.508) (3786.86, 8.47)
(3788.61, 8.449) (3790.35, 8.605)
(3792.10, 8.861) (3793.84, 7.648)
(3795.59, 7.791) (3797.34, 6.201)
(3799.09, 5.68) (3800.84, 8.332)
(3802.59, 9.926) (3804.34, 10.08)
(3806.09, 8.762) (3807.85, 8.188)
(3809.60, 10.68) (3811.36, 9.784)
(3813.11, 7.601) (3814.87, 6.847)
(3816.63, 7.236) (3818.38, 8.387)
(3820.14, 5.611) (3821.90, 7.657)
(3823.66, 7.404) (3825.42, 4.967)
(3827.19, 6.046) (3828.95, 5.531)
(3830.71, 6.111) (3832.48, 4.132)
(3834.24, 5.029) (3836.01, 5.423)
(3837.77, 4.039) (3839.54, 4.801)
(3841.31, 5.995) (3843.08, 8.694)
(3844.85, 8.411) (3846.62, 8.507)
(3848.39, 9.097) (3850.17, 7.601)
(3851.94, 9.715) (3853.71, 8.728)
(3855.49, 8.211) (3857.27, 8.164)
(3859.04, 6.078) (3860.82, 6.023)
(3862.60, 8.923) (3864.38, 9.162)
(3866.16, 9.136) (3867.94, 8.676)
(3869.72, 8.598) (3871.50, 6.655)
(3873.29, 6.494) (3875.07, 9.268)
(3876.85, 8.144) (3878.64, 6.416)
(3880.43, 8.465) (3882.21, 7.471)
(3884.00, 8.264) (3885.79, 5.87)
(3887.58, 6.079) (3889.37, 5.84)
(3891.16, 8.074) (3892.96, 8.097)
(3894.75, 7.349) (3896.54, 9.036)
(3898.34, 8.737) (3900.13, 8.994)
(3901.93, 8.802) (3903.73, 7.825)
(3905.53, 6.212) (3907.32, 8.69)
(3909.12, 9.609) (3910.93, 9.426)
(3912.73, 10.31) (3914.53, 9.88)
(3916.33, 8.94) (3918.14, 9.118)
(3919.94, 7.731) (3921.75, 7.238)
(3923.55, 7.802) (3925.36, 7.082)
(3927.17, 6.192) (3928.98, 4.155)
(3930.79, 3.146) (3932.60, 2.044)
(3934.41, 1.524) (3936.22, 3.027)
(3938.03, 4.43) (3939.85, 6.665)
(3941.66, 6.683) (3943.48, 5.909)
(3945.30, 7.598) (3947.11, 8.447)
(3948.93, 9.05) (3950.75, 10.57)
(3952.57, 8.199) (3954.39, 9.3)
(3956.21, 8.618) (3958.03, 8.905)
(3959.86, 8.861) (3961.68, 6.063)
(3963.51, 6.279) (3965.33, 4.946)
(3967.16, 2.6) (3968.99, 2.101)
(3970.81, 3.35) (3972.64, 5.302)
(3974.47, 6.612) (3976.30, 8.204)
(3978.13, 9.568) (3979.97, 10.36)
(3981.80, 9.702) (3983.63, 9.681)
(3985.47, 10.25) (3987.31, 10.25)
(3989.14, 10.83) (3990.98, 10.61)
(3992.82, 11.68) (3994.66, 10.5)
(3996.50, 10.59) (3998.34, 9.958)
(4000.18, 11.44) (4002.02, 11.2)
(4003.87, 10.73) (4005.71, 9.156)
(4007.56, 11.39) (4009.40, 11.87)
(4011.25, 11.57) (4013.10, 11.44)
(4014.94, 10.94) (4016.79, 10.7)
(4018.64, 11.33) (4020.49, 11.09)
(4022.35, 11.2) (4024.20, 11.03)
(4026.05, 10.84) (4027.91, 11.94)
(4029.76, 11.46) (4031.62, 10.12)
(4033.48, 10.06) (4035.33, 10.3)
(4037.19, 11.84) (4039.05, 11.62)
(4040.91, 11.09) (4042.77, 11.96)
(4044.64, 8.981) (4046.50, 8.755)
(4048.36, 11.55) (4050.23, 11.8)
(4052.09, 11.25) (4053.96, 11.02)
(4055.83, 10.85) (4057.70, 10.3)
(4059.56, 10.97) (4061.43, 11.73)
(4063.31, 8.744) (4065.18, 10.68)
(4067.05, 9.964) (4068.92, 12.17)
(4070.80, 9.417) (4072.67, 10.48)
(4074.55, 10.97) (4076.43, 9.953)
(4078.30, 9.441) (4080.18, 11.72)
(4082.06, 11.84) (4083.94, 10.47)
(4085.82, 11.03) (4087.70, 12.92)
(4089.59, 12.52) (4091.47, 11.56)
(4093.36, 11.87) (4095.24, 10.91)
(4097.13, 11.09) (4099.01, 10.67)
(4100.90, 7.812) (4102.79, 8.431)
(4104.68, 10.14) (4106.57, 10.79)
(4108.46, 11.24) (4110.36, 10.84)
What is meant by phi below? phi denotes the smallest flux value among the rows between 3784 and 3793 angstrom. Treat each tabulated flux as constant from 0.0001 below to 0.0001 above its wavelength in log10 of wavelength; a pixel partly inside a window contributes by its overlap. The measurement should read 8.449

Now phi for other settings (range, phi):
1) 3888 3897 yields 5.84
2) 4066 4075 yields 9.417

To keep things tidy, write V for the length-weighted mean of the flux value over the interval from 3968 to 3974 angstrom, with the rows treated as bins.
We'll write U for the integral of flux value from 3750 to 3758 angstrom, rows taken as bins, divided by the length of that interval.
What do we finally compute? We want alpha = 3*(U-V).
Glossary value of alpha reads 12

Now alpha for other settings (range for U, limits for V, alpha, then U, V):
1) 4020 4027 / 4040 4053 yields 1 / 11.0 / 10.8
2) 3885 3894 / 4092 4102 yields -11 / 6.8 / 10.5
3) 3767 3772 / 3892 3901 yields -3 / 7.6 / 8.4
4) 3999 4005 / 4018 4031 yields -1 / 11.0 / 11.2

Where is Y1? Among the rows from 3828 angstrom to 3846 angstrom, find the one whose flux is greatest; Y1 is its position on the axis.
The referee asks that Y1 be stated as 3843.08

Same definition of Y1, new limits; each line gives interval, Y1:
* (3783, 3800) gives 3783.38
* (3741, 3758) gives 3755.60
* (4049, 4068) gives 4050.23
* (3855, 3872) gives 3864.38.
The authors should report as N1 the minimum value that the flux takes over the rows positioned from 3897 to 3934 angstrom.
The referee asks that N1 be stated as 2.044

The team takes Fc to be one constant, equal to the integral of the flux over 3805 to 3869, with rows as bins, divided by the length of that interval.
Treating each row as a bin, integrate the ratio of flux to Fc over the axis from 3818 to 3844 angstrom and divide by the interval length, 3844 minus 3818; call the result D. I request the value 0.8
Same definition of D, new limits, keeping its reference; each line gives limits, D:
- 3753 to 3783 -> 1.1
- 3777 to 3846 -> 1.0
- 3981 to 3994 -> 1.4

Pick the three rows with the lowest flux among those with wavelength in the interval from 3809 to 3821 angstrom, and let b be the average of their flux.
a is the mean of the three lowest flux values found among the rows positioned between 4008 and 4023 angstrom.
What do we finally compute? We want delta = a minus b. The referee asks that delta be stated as 4.3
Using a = 11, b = 6.6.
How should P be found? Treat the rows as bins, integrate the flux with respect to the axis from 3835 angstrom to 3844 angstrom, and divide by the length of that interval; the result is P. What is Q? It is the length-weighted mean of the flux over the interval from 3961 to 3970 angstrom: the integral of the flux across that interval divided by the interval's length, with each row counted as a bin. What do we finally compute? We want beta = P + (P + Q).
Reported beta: 16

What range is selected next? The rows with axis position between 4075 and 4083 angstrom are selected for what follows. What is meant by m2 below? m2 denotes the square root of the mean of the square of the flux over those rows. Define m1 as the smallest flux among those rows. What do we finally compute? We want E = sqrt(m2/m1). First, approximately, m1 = 9.441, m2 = 10.8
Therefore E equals 1.07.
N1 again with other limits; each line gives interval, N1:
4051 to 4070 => 8.744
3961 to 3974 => 2.101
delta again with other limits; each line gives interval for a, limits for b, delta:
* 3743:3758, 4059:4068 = -4.7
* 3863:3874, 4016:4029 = -3.6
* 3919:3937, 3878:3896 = -3.7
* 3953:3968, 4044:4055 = -5.0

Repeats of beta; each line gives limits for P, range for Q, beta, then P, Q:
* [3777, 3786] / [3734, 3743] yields 26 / 10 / 6.1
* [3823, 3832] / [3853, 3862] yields 19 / 6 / 7.5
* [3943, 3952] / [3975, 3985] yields 26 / 8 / 9.4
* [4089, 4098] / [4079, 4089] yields 35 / 12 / 11.6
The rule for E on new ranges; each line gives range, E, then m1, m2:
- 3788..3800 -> 1.16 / 5.68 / 7.7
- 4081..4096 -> 1.06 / 10.47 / 11.7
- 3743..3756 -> 1.40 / 3.507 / 6.9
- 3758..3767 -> 1.12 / 5.804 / 7.3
